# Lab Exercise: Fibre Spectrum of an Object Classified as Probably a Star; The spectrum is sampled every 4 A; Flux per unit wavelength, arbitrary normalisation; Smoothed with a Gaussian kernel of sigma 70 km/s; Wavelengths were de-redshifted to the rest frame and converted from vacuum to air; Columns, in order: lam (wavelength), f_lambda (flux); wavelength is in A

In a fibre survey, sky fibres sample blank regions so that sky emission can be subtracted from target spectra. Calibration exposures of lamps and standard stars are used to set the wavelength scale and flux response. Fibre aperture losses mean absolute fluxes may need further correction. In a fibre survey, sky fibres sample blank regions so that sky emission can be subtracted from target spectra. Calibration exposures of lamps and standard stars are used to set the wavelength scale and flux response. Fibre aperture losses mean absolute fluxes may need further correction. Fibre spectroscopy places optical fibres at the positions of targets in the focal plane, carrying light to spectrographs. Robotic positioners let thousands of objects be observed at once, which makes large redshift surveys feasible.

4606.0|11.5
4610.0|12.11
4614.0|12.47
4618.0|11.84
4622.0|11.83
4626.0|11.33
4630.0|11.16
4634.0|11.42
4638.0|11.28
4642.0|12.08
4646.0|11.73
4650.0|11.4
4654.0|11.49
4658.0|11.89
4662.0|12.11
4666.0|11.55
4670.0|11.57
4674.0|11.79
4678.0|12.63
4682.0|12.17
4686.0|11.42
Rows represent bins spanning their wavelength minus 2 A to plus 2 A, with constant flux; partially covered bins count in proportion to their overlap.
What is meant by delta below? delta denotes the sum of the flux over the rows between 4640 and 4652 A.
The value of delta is 35.2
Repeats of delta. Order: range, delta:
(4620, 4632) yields 34.3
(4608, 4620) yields 36.4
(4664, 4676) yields 34.9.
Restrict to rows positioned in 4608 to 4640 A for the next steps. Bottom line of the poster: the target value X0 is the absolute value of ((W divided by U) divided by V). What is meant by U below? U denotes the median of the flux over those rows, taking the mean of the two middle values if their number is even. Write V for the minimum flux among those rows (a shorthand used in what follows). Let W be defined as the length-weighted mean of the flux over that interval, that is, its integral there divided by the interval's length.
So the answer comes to 0.0900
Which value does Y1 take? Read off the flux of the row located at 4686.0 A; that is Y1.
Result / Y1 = 11.42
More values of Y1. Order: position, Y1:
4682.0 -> 12.17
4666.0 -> 11.55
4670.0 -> 11.57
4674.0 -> 11.79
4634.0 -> 11.42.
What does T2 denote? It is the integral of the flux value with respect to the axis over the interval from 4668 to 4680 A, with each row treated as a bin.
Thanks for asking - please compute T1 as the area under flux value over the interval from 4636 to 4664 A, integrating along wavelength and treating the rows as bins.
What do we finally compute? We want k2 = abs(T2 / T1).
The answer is 0.4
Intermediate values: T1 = 328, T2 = 144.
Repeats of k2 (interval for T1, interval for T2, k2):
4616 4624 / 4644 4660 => 2.0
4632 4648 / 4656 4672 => 1.0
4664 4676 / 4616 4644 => 2.3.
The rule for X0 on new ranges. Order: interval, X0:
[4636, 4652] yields 0.0891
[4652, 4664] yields 0.0866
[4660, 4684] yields 0.0867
